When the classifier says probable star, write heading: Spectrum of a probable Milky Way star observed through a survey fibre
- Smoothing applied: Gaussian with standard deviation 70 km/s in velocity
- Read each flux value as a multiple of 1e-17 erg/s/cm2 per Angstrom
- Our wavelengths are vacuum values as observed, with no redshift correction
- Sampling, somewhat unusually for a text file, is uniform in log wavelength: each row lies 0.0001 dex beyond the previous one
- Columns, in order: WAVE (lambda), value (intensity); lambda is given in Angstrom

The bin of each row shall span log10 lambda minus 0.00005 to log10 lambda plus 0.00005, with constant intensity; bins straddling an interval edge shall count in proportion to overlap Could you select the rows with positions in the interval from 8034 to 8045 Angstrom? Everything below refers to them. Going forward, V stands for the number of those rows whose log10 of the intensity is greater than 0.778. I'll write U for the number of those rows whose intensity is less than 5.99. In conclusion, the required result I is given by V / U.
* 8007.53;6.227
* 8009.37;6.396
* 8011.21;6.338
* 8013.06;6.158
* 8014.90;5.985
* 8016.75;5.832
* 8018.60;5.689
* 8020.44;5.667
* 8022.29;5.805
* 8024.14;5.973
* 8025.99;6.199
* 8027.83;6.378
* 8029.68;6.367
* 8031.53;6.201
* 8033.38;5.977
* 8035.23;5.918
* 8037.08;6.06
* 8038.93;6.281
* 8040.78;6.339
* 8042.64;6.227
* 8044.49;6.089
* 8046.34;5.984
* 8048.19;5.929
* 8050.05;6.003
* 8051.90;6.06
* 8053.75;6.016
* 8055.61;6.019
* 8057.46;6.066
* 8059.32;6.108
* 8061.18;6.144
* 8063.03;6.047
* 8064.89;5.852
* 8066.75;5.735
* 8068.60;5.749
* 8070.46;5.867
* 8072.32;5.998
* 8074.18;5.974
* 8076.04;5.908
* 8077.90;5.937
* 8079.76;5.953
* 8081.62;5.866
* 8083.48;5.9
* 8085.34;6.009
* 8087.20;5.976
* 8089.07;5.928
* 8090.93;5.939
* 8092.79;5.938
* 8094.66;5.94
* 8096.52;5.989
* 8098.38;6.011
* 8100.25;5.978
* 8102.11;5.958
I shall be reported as 5.0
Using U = 1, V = 5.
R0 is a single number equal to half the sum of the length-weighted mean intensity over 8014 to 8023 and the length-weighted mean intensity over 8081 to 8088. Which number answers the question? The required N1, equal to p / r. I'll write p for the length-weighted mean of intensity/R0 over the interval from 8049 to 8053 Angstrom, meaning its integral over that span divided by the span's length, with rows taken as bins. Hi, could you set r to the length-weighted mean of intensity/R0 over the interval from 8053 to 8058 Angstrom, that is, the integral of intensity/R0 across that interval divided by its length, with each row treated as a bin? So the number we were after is 1.000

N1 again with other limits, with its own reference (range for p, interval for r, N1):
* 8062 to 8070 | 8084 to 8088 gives 0.978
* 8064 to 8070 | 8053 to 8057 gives 0.961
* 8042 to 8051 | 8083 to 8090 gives 1.015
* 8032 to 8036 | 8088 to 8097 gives 1.006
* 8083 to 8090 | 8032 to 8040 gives 0.980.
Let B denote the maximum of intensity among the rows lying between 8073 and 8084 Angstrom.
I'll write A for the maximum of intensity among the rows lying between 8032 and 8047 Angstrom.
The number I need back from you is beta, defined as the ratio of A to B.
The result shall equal 1.06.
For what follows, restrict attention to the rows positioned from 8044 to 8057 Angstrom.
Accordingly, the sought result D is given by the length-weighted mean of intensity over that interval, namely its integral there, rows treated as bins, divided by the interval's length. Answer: 6.02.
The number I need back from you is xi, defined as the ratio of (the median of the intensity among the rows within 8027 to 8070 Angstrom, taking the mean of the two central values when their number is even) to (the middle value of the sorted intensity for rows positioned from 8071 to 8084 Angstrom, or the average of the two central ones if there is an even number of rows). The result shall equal 1.02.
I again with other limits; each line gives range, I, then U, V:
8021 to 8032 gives 2.0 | 2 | 4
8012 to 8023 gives 0.2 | 5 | 1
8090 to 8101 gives 0.2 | 5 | 1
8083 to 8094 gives 0.2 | 5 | 1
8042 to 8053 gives 2.0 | 2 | 4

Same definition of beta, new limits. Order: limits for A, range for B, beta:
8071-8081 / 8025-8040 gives 0.94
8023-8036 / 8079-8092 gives 1.06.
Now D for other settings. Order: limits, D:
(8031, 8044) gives 6.14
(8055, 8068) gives 5.99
